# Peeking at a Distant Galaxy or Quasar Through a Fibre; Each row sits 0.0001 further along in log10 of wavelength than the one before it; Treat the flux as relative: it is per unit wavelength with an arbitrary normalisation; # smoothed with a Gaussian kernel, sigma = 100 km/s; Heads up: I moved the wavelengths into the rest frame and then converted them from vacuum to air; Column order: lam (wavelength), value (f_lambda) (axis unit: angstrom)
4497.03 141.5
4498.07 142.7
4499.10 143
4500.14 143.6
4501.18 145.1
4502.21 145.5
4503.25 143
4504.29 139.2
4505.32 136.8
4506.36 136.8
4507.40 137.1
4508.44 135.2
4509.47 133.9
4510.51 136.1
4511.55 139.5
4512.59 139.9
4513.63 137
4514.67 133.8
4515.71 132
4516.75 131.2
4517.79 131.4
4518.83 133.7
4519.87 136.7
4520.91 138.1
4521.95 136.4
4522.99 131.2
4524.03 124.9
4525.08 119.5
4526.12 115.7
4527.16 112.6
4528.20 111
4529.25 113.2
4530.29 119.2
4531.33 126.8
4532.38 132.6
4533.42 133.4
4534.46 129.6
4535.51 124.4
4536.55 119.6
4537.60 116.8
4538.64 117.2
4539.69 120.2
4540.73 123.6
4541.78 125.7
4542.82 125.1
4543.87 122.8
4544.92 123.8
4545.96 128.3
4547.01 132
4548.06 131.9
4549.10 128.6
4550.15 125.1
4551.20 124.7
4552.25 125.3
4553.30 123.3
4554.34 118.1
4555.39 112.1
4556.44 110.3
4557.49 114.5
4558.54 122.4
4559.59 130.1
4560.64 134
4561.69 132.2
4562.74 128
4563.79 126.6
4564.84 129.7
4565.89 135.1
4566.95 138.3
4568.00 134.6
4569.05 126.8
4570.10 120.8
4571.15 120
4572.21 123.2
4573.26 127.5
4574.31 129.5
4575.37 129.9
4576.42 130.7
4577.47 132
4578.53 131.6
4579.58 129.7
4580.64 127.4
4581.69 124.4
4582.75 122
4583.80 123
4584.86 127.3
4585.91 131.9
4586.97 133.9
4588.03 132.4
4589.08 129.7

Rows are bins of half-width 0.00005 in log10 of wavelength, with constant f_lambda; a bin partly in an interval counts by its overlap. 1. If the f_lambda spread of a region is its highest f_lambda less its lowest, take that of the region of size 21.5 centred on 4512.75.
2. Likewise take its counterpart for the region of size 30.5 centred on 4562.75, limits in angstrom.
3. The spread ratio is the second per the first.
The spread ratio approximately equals 2.0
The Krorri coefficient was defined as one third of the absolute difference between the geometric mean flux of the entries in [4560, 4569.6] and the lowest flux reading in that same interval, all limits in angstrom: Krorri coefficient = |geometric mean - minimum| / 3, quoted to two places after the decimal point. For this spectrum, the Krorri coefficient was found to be 1.68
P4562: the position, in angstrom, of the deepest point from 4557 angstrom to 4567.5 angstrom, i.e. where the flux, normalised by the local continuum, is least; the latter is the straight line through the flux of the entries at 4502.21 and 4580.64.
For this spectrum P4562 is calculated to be 4557.49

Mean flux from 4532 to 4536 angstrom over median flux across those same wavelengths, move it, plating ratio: 0.99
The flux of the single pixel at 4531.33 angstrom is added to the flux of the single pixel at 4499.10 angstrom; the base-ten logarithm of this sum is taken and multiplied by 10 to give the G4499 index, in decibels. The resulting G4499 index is 24.31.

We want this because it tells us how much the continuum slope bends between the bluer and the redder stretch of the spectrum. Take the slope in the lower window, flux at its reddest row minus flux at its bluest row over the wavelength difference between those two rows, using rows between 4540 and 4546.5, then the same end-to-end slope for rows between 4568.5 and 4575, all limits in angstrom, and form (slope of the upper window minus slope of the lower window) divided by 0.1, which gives -4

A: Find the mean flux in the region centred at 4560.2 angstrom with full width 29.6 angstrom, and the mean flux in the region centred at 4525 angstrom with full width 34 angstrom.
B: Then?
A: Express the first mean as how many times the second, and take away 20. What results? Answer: -19.01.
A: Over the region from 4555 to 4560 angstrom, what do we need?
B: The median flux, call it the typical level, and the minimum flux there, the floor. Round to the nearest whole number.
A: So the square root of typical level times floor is 112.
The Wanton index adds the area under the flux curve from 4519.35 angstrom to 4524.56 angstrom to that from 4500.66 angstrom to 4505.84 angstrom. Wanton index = 1431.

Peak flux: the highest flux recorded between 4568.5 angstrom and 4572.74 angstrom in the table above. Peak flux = 126.8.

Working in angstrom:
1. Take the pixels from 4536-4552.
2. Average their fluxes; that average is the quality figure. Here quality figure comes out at 124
